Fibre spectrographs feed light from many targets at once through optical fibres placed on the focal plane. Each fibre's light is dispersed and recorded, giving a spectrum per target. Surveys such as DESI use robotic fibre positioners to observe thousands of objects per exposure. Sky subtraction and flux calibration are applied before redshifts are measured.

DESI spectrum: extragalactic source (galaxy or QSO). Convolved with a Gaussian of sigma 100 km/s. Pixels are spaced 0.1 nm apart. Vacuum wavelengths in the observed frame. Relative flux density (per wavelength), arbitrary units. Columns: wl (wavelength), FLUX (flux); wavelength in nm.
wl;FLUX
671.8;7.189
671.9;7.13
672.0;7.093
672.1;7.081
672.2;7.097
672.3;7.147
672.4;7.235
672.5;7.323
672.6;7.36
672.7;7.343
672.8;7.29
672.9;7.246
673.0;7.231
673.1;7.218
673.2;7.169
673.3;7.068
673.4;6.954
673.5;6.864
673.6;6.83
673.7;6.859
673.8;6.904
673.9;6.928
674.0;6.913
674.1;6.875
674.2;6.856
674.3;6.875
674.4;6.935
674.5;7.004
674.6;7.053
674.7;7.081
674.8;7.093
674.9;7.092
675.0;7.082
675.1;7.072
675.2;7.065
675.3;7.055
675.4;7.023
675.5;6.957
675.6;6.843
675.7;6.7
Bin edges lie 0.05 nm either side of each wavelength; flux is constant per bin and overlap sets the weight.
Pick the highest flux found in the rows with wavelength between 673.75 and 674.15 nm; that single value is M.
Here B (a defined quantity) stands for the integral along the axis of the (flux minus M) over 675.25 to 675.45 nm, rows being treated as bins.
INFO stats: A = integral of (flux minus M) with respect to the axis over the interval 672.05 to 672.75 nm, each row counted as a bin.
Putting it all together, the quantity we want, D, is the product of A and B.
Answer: 0.0046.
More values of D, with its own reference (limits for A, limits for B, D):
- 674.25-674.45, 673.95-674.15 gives 0.0000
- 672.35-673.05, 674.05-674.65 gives 0.0008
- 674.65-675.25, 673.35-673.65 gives -0.0012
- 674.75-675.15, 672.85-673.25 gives 0.0072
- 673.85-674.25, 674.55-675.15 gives -0.0013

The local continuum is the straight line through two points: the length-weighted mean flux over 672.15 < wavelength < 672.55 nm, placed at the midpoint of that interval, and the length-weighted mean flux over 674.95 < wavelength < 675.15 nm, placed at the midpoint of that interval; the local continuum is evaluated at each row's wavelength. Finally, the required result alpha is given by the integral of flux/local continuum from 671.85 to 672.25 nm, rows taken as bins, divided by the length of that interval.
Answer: 0.98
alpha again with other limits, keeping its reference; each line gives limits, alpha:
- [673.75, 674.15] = 0.97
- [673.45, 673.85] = 0.96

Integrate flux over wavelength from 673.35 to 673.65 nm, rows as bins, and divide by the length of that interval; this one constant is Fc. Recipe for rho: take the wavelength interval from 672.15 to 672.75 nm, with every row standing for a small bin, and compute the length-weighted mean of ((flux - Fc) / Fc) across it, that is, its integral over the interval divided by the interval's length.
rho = 0.053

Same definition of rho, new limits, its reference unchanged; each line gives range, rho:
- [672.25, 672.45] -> 0.045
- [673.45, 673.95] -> -0.001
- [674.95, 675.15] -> 0.028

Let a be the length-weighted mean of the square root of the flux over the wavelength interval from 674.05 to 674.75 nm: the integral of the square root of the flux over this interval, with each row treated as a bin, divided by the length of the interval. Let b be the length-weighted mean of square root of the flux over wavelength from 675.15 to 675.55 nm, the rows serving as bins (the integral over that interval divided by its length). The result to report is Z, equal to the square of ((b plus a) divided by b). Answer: 3.98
